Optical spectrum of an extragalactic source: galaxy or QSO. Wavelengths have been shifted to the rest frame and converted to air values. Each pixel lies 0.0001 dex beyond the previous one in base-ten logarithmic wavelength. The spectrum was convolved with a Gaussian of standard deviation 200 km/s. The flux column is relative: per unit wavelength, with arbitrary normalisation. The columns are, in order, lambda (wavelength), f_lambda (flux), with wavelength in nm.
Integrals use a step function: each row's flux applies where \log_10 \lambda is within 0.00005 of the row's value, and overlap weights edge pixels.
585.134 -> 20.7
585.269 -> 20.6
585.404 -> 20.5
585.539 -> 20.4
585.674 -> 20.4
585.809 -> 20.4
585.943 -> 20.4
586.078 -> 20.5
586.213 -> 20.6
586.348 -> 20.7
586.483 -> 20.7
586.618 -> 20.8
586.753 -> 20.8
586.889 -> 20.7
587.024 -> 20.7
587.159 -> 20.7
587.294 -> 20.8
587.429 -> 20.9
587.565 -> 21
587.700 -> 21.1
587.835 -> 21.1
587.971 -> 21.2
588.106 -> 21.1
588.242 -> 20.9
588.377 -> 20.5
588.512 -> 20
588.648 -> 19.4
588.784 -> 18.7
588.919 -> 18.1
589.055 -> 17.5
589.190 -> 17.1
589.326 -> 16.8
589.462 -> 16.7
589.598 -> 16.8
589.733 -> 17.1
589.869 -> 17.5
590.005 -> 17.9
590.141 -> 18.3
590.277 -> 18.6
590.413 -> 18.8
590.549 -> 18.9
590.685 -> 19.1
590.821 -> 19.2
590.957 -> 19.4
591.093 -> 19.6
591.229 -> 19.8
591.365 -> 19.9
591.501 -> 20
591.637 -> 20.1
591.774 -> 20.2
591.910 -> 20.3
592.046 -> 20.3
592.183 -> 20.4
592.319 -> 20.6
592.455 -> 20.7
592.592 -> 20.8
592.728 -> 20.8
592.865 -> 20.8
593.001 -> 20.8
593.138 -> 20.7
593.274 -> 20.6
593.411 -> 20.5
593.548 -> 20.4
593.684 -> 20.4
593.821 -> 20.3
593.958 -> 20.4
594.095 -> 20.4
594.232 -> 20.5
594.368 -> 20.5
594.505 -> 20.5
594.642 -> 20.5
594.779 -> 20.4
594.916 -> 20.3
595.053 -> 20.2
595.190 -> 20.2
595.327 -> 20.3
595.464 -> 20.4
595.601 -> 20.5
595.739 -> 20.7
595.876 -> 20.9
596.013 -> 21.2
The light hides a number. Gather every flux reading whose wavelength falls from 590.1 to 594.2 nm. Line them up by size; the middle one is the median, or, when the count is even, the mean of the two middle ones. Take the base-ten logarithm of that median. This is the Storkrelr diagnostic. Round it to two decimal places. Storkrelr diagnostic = 1.31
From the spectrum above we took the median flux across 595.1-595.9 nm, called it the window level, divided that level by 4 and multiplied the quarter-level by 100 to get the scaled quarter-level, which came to 511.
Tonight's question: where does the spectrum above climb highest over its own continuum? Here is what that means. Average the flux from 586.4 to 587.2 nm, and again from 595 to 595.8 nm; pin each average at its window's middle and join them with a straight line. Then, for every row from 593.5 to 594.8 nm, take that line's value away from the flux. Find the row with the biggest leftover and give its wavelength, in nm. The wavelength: 594.642 nm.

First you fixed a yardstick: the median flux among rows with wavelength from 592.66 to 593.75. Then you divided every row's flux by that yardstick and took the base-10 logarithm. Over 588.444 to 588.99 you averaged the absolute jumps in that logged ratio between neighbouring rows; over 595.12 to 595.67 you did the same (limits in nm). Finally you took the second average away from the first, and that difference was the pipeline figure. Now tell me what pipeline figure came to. 0.012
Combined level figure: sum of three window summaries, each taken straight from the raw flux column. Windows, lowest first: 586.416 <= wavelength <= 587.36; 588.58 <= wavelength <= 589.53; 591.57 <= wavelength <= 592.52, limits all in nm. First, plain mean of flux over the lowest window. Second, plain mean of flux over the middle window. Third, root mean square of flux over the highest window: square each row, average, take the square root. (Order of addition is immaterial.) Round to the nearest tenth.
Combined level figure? 58.9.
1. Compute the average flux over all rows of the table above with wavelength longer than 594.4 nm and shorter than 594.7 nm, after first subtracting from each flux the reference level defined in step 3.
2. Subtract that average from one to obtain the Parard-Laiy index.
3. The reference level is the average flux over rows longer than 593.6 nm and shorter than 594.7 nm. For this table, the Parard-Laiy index 0.94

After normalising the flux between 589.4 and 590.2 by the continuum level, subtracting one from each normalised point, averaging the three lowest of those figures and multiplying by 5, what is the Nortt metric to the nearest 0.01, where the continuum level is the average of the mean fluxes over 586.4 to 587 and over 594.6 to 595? -0.90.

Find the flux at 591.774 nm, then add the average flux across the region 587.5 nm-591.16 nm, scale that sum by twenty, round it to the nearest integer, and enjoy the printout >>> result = 784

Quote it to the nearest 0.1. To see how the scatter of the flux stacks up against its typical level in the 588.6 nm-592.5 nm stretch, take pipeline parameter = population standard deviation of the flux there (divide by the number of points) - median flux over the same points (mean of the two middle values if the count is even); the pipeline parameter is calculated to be -17.8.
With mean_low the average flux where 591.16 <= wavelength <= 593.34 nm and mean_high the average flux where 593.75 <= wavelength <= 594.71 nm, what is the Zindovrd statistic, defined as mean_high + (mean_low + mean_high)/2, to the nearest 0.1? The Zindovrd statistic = 40.9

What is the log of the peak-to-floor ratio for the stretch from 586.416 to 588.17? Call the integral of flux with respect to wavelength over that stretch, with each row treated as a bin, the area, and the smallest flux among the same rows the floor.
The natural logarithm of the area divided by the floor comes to 0.57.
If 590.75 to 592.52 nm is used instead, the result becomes 0.61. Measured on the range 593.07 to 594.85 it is 0.58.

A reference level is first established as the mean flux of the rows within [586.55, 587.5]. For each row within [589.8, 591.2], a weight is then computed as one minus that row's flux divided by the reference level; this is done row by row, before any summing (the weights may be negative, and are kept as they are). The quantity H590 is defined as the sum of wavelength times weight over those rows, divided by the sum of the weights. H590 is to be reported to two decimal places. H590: 590.36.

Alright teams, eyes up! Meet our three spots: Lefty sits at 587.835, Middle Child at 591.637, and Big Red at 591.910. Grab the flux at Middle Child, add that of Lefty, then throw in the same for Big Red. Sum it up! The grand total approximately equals 61.5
